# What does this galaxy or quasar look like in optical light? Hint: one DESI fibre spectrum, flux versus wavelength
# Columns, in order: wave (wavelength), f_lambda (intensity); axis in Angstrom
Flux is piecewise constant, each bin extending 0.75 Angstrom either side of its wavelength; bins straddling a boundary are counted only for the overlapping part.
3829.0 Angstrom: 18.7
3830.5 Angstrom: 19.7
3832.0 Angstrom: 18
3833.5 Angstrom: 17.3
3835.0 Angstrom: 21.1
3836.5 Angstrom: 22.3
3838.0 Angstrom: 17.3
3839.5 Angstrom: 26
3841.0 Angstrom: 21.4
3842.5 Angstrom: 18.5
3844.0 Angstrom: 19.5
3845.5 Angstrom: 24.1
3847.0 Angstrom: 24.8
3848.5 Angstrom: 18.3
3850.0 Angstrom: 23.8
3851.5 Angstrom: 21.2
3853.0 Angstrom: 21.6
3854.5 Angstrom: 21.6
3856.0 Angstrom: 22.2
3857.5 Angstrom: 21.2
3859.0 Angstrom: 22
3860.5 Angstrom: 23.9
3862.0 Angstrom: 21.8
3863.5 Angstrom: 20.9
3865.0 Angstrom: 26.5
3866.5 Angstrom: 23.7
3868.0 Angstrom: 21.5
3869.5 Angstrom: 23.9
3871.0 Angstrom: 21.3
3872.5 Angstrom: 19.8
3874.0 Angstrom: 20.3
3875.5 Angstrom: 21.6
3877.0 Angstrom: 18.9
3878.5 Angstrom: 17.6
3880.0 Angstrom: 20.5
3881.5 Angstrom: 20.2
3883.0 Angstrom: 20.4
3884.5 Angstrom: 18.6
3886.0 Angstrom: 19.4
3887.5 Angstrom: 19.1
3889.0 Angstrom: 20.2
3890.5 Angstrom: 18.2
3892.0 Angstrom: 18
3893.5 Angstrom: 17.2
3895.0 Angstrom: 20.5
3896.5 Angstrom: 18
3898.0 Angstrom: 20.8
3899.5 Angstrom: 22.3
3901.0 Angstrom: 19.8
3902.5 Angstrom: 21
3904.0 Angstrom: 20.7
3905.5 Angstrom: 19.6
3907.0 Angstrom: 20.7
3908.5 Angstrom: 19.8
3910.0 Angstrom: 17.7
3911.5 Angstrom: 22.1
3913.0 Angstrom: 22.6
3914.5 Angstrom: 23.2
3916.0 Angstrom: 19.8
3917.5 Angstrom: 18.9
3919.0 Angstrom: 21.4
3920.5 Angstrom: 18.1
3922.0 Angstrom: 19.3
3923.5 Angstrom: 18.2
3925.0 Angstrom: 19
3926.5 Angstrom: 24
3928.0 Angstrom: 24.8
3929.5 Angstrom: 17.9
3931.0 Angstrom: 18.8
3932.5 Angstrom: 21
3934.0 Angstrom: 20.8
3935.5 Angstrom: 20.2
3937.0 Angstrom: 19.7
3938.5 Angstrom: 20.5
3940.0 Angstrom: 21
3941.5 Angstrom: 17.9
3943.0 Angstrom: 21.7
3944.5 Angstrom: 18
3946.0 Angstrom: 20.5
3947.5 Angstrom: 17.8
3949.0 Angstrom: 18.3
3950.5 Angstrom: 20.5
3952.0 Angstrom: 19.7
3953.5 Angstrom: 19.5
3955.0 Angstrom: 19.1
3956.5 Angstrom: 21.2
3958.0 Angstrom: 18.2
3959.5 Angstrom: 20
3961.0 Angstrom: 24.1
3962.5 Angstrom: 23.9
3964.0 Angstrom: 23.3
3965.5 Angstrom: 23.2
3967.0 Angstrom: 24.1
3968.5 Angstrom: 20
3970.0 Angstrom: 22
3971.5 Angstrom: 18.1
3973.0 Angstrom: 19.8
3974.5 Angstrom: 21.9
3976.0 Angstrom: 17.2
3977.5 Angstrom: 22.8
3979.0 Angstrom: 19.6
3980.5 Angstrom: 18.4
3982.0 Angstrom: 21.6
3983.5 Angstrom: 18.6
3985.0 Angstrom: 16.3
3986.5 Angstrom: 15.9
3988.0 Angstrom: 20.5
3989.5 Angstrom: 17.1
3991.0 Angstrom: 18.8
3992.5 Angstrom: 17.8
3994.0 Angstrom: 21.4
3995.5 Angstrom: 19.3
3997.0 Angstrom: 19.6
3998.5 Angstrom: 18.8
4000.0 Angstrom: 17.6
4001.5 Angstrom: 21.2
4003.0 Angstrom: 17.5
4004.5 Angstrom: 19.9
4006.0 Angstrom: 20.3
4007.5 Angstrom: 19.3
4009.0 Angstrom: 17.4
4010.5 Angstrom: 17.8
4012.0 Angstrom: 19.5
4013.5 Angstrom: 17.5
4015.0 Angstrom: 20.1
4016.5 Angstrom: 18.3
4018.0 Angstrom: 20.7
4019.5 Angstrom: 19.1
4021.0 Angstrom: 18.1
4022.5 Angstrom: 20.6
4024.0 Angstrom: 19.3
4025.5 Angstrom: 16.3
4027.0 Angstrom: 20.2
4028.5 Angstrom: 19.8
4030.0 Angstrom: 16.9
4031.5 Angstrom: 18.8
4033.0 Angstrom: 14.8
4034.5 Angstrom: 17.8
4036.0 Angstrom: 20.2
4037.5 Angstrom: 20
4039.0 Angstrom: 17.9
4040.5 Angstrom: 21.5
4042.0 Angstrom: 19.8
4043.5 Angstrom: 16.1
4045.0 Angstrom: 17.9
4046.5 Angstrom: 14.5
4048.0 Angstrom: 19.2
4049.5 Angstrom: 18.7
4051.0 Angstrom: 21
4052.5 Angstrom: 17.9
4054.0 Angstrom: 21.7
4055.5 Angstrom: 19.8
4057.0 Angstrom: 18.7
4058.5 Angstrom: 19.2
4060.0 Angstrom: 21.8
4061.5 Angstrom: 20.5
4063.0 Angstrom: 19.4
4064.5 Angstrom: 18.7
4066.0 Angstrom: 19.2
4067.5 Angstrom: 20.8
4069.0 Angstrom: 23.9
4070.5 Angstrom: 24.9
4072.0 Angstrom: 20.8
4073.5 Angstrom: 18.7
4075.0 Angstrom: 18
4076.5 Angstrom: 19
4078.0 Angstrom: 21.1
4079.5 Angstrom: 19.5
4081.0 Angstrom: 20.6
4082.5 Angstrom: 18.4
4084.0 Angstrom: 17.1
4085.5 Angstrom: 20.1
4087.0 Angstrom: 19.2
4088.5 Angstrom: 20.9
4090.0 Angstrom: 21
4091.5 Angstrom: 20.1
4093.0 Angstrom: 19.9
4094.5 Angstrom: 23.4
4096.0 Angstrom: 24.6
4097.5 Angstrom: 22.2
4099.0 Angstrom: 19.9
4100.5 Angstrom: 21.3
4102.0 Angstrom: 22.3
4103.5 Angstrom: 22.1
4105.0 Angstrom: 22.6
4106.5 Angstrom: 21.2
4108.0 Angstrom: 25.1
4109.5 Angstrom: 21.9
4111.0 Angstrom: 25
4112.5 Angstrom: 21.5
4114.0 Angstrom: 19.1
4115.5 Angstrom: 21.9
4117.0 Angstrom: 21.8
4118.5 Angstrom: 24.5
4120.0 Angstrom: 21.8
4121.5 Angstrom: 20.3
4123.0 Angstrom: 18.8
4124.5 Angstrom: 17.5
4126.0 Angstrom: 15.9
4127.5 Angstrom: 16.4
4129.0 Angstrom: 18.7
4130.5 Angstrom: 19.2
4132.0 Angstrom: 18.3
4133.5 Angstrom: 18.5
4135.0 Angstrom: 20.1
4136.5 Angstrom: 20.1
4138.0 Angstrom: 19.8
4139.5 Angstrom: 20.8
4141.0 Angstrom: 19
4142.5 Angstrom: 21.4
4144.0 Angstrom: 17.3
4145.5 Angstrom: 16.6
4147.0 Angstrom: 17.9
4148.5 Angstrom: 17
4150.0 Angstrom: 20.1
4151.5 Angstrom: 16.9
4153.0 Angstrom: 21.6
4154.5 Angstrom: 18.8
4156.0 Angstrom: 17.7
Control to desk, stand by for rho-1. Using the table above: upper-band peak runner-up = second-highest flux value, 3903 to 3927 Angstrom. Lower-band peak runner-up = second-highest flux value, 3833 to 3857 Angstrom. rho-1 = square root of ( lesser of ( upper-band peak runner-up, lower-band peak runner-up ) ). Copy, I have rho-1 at 4.82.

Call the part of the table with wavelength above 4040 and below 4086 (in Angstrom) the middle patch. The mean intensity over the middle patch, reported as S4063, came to 19.6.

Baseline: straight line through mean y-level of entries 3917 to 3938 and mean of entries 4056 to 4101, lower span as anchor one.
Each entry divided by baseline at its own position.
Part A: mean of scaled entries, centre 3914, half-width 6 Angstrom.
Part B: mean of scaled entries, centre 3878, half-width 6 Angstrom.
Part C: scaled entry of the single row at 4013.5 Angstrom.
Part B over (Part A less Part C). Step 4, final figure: 6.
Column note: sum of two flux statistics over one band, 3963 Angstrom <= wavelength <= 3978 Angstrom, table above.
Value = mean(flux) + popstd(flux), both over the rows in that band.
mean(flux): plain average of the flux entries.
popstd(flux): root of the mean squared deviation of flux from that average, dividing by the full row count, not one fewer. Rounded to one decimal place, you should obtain 23.5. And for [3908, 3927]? 22.3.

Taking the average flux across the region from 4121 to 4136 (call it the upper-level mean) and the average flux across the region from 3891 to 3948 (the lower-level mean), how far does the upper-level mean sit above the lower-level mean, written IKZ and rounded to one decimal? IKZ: -1.7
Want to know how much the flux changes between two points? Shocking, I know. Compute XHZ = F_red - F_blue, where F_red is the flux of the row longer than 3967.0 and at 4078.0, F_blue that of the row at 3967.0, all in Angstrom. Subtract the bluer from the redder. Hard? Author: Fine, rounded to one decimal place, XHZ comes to -3.0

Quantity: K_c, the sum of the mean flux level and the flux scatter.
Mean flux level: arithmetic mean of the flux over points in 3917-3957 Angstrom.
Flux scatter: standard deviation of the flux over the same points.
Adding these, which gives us 21.7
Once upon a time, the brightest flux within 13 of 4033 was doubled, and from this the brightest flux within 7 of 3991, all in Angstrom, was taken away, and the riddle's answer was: 21.6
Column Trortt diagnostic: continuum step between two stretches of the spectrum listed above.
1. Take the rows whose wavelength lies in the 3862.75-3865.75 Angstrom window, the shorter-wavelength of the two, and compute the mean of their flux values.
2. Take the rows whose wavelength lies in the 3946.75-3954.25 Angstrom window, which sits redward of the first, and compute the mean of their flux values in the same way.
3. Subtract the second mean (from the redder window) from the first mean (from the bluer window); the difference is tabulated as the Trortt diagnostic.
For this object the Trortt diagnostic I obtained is 4.5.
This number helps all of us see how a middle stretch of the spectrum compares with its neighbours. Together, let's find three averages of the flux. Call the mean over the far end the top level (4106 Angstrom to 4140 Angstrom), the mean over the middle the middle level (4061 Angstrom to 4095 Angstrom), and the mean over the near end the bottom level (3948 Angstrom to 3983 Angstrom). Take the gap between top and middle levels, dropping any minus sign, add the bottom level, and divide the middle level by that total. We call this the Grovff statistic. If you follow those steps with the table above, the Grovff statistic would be 0.97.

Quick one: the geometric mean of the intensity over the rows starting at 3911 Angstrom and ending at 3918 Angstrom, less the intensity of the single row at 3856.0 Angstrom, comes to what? -1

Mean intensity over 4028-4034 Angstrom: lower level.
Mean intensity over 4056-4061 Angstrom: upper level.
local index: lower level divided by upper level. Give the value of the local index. 0.88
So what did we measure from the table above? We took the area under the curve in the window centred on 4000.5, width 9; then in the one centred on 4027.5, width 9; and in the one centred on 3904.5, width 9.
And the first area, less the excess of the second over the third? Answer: 187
